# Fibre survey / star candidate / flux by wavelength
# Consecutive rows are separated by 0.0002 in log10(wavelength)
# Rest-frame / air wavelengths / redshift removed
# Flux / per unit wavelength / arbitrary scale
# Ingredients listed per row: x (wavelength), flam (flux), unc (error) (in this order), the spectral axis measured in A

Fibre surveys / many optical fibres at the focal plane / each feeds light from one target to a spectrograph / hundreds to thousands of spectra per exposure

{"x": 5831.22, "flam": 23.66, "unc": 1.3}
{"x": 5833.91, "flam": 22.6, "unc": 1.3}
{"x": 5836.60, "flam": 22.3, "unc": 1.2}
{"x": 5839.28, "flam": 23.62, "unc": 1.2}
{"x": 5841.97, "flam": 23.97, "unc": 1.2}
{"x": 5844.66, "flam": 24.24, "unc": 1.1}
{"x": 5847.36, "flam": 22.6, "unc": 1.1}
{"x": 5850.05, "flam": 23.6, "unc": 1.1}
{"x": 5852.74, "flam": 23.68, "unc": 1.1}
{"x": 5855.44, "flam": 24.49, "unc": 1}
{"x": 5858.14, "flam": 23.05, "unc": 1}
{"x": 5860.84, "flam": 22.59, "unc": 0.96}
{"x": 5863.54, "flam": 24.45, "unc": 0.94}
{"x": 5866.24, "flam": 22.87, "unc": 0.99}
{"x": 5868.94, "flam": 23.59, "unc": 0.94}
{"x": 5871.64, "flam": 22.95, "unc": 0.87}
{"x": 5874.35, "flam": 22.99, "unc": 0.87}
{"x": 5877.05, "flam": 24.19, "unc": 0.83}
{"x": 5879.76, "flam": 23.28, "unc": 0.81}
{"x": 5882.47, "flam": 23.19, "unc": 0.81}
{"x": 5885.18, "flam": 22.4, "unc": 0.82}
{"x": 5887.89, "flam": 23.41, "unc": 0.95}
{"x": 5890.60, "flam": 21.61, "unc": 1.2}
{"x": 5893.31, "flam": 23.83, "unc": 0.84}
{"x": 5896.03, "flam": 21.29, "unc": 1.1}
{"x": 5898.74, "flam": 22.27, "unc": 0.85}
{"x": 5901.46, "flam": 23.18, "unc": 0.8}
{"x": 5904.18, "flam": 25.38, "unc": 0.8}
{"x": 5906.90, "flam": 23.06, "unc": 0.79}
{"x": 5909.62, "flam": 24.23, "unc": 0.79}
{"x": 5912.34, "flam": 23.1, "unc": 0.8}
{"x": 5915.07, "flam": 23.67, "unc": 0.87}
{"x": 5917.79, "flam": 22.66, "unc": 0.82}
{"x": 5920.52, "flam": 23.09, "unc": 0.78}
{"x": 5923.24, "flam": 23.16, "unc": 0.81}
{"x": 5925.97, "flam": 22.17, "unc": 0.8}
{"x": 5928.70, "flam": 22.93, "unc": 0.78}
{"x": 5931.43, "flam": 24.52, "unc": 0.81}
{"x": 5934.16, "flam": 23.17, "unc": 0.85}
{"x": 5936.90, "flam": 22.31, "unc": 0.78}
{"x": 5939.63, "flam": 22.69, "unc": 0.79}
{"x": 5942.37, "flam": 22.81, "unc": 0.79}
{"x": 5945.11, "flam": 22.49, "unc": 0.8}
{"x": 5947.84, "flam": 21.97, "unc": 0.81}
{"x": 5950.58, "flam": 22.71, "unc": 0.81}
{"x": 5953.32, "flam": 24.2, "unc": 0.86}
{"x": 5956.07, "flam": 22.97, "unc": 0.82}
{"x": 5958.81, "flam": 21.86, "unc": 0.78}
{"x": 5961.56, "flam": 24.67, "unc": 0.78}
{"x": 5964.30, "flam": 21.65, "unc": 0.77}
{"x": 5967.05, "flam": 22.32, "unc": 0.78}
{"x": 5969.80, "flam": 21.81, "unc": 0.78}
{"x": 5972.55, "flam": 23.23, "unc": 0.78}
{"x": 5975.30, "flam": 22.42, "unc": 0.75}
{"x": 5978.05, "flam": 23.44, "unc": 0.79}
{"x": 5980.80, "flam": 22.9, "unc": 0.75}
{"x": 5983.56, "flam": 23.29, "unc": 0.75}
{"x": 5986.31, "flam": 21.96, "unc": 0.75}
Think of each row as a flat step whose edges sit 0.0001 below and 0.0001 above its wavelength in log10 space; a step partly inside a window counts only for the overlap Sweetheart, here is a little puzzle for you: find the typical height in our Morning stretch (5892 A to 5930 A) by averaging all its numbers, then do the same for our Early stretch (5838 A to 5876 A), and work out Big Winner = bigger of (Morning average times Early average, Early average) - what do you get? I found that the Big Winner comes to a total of 543.4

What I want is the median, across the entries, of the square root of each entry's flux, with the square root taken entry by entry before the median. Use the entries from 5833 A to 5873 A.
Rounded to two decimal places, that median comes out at 4.86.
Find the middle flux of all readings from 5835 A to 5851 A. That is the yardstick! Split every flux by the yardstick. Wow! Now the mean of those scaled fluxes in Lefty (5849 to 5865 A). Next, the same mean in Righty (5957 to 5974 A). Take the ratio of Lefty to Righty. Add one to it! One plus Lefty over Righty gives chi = 2.05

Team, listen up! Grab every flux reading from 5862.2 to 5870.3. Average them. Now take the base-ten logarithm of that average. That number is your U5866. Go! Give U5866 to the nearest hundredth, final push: 1.37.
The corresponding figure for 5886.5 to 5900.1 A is 1.35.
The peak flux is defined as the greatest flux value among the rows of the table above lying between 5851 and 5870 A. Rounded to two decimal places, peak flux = 24.49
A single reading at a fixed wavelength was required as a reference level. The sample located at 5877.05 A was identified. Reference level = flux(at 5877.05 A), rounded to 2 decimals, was 24.19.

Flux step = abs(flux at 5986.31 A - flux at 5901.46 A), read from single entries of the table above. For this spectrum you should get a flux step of 1.2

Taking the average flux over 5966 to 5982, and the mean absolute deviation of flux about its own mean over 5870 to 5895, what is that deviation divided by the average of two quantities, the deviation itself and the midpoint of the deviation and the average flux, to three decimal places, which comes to 0.089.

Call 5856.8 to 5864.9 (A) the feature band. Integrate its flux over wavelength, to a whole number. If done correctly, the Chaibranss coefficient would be 189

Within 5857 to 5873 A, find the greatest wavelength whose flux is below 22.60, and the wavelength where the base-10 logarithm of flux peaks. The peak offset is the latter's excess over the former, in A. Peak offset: 2.7 A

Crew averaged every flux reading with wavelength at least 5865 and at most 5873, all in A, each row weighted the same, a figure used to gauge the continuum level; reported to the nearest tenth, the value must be 23.1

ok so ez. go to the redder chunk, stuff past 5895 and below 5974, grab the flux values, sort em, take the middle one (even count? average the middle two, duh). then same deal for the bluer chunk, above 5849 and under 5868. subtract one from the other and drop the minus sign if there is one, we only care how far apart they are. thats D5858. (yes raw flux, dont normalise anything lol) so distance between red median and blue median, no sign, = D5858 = 0.67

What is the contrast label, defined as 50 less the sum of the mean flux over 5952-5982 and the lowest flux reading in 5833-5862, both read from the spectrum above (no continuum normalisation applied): 4.8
